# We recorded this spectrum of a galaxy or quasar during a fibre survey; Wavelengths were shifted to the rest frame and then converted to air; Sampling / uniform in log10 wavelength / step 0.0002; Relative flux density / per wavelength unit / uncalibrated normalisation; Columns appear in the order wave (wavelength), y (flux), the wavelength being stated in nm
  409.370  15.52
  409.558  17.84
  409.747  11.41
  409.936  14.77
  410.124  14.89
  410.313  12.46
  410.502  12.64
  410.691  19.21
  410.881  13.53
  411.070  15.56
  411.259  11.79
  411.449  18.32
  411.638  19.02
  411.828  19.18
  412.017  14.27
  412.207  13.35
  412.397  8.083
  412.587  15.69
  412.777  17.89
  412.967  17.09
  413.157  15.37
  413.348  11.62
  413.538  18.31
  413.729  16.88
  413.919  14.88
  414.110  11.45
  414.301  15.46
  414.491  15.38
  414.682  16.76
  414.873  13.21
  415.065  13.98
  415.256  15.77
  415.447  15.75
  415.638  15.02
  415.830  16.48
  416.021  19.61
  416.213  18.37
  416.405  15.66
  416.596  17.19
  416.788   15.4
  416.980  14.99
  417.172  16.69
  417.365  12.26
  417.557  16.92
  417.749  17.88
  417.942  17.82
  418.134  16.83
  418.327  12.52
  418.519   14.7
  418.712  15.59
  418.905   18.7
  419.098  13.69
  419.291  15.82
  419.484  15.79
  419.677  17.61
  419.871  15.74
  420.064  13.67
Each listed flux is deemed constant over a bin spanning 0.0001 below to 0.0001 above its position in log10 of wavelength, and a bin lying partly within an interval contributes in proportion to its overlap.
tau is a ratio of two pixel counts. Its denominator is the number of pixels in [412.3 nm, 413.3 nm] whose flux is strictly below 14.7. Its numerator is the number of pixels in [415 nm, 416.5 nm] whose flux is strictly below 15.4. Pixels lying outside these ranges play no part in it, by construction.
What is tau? 2.0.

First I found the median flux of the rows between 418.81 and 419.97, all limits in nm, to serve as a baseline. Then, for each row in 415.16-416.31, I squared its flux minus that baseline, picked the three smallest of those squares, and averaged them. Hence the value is 0.15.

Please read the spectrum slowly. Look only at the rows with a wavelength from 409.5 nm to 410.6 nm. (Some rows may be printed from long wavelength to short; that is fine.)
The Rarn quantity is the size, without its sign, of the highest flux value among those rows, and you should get 17.8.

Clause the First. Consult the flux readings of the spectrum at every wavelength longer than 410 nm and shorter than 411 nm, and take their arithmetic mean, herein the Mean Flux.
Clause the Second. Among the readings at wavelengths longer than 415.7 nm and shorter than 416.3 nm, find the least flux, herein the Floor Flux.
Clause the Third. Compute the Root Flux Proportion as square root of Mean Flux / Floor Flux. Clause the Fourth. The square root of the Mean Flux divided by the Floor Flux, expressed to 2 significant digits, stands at 0.94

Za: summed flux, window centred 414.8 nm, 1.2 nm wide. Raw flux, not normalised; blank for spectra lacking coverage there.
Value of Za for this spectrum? 91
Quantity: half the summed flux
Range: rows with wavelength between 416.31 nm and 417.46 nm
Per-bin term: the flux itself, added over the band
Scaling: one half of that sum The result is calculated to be 46.1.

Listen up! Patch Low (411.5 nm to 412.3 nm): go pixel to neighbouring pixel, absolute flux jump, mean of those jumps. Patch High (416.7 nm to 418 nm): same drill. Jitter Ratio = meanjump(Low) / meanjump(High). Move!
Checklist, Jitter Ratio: 0.98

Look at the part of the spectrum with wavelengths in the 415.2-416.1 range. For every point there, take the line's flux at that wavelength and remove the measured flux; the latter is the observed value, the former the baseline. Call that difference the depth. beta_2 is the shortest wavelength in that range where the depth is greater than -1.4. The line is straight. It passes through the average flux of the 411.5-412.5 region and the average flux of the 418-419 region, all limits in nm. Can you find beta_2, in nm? 415.256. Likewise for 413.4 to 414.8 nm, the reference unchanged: 413.919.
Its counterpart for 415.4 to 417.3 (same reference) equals 415.447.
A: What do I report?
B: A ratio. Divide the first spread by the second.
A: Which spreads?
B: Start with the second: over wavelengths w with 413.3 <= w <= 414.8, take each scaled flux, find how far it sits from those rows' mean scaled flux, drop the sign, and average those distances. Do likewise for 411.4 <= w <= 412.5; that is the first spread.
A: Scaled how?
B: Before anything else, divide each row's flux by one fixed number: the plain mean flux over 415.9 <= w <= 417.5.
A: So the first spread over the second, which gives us 1.9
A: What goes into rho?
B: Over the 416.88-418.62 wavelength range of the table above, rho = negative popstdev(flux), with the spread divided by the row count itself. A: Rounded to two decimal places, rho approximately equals -2.01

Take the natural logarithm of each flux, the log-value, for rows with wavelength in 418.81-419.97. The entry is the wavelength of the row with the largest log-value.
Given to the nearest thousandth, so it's 418.905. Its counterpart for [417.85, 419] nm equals 418.905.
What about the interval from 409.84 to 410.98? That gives 410.691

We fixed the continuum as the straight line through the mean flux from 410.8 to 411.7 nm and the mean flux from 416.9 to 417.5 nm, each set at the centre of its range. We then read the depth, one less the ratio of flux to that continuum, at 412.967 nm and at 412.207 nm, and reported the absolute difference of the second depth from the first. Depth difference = 0.25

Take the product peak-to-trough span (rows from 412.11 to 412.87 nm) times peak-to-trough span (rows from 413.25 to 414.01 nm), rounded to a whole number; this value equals 66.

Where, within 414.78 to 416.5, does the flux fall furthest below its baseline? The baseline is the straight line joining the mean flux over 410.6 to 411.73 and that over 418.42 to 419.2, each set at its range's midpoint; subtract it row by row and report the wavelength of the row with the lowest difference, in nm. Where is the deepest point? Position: 414.873 nm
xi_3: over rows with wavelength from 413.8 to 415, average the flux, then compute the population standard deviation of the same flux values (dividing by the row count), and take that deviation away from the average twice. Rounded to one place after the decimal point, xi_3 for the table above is 11.1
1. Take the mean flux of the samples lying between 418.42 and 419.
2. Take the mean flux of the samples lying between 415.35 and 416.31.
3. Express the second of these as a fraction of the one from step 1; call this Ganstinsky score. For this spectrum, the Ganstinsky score 1.04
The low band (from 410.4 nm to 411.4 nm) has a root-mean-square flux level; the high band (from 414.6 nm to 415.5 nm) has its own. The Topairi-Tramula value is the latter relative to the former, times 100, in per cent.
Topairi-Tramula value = 102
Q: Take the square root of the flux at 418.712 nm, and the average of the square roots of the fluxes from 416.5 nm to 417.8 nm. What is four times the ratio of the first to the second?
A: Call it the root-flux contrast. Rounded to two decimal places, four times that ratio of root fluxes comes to 3.97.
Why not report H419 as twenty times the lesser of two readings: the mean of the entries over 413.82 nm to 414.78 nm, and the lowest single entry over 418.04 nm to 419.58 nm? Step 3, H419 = 250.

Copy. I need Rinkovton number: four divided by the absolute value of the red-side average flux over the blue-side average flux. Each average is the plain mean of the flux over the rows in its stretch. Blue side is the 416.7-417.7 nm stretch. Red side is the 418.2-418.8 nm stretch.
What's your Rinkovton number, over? 4.28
